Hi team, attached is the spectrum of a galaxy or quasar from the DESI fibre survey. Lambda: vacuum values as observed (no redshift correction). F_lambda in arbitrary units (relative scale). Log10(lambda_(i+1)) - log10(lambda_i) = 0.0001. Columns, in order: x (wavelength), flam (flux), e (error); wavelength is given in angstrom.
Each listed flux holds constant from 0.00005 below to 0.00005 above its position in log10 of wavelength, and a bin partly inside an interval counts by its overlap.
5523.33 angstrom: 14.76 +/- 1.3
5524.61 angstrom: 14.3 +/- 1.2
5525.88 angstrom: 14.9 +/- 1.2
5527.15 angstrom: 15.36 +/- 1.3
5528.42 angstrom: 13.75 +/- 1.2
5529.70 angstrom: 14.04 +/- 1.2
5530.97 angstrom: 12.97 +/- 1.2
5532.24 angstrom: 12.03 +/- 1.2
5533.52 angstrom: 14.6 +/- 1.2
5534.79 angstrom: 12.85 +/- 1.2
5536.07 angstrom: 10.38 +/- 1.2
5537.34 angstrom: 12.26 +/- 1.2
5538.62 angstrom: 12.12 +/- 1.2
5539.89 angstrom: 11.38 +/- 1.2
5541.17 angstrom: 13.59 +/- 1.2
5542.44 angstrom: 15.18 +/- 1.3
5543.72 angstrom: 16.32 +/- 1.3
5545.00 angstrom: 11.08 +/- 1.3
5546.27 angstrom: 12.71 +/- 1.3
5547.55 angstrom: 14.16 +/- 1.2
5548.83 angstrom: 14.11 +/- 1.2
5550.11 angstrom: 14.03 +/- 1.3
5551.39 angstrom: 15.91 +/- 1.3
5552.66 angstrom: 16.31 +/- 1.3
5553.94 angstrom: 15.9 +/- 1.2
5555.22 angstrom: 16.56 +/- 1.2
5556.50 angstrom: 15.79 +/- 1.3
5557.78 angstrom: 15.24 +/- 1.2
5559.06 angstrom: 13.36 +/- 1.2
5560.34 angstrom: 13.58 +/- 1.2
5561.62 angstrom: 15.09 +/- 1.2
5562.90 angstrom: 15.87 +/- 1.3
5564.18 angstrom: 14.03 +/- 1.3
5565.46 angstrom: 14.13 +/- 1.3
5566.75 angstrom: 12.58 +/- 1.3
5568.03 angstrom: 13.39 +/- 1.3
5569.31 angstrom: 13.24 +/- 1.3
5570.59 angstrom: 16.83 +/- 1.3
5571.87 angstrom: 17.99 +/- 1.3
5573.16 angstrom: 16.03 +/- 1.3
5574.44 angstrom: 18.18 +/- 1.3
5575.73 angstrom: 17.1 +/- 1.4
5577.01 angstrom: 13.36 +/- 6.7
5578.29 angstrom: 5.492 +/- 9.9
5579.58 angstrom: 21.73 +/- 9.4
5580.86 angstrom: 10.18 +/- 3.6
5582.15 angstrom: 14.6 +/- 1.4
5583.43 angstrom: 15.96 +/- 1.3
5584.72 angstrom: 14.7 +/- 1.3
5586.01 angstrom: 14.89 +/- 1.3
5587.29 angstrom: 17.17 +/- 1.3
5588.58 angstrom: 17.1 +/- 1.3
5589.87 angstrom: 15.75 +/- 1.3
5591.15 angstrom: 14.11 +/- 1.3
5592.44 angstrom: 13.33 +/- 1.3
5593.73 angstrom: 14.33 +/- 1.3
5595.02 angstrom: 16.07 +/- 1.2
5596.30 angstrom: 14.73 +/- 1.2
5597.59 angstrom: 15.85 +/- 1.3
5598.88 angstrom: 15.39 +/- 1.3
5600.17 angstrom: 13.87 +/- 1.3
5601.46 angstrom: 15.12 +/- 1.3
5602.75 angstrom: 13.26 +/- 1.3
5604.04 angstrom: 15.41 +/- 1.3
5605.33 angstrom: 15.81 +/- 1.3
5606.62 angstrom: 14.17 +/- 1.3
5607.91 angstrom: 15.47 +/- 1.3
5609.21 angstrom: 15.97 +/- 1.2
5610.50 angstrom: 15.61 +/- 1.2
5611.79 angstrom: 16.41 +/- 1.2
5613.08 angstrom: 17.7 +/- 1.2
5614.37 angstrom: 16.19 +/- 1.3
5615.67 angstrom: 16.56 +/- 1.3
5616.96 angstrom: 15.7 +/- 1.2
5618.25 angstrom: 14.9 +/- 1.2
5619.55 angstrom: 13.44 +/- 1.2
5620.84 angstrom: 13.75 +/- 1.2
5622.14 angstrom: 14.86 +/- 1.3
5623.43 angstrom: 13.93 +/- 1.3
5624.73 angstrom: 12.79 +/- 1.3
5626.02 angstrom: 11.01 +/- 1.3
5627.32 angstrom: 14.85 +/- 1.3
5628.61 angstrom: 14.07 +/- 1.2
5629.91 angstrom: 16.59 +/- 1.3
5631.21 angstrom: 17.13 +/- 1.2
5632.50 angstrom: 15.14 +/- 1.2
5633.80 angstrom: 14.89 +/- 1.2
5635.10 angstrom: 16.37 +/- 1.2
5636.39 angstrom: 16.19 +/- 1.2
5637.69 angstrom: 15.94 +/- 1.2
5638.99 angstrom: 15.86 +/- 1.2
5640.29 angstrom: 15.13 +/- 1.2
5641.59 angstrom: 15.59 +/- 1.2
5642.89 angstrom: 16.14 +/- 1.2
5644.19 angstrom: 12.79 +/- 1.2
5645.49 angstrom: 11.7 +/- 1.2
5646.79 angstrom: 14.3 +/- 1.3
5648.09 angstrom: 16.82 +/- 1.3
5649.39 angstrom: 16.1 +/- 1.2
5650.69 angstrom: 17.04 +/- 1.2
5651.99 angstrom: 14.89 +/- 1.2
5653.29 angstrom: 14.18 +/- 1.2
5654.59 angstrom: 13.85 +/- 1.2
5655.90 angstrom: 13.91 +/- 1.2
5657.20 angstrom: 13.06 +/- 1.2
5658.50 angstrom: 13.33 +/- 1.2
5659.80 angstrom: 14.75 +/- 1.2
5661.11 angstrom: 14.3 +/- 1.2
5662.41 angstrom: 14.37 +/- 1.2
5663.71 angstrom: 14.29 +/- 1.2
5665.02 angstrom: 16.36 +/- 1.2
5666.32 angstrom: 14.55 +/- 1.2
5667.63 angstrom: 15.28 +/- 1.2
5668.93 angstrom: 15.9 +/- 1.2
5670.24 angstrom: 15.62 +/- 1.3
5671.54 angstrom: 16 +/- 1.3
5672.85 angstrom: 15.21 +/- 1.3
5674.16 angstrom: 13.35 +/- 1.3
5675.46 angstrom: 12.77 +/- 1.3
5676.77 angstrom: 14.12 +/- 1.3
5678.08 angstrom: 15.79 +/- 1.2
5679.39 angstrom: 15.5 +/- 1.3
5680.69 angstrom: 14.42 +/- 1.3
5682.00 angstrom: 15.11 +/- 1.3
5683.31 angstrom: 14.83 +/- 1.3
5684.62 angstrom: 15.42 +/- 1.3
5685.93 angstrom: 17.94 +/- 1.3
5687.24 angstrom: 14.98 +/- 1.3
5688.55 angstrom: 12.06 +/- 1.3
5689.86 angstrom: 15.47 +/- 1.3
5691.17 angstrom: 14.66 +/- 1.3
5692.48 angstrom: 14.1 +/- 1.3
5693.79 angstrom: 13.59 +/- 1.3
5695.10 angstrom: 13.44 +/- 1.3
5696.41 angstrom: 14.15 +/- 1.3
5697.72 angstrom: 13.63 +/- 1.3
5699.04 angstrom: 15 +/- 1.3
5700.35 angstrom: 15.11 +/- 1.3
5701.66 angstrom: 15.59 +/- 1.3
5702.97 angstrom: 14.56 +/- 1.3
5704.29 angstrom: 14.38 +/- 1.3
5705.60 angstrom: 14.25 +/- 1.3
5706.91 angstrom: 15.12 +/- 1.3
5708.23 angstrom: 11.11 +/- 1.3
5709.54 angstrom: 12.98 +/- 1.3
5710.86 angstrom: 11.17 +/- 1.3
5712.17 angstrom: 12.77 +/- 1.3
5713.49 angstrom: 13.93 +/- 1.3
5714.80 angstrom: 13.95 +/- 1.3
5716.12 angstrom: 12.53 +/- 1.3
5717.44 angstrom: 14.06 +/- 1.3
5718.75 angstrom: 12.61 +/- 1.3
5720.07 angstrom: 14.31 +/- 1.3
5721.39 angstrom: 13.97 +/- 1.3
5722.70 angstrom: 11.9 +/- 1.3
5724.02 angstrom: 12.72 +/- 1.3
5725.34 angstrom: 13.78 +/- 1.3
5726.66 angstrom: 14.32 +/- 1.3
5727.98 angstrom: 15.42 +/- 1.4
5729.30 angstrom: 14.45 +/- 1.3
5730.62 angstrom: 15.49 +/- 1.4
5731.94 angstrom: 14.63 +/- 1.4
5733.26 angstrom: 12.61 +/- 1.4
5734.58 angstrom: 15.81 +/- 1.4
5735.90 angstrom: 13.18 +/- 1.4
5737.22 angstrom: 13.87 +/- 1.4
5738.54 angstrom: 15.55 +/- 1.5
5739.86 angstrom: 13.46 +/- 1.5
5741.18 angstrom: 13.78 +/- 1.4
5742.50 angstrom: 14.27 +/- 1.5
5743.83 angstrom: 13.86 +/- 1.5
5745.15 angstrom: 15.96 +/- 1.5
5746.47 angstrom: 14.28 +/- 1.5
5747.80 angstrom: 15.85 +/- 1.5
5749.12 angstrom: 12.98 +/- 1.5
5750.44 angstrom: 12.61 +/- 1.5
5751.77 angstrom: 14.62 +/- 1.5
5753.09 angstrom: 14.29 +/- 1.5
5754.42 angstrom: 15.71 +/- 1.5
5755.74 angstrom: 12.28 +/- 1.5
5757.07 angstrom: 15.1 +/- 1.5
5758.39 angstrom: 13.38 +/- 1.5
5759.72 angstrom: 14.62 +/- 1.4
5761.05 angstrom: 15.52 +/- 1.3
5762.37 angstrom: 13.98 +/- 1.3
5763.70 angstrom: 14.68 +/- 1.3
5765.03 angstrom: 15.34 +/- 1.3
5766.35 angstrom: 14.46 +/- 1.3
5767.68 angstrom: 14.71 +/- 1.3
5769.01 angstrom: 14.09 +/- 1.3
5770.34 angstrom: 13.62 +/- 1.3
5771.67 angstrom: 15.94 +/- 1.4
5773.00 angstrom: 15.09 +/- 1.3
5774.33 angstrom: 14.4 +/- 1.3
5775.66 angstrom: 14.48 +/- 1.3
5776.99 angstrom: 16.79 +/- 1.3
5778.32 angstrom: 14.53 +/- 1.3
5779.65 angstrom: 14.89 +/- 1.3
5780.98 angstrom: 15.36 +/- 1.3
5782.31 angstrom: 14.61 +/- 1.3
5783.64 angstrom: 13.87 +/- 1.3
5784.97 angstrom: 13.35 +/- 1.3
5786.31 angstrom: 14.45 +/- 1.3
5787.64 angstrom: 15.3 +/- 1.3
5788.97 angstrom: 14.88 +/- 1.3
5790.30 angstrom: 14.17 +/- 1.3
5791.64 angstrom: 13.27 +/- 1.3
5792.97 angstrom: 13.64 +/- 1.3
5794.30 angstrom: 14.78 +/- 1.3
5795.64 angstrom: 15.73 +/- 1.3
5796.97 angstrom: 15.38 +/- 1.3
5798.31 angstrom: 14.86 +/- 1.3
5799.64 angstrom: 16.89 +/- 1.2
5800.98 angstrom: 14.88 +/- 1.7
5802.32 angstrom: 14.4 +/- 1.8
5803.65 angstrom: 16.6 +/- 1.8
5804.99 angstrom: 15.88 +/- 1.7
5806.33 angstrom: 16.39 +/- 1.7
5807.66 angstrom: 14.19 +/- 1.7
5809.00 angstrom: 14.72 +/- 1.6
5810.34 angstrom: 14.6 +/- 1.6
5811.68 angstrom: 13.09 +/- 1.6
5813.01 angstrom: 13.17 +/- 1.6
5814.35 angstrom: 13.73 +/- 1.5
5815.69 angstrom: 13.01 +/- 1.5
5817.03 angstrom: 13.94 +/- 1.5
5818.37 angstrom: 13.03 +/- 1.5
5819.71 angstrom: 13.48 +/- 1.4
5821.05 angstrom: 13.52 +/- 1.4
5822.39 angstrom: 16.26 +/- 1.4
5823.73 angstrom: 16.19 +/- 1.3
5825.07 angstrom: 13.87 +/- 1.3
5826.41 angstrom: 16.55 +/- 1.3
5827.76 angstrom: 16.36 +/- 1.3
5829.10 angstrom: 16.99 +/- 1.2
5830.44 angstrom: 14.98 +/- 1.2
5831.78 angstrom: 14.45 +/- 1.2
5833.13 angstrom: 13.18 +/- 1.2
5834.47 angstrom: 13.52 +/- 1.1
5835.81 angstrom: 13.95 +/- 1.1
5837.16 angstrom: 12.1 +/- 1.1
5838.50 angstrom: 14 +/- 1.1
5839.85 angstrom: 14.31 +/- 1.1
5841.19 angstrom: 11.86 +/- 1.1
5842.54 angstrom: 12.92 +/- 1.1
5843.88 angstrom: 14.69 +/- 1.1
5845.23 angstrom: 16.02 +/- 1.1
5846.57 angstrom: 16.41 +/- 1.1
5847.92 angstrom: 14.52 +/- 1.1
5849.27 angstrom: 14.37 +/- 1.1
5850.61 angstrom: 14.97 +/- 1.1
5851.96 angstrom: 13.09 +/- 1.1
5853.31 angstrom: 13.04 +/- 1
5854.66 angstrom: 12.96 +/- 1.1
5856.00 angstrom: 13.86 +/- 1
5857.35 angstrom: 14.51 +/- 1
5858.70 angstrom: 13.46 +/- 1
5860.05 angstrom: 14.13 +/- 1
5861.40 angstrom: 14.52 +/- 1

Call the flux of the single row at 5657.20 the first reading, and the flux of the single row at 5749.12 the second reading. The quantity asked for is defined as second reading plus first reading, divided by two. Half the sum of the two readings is 13.0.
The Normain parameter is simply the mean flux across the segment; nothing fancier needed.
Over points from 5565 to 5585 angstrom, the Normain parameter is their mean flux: 14.7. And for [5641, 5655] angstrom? 14.9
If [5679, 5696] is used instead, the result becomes 14.7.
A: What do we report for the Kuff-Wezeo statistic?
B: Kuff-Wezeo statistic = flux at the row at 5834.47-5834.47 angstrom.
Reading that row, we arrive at 13.52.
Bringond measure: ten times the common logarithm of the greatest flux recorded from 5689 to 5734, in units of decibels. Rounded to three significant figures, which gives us 11.9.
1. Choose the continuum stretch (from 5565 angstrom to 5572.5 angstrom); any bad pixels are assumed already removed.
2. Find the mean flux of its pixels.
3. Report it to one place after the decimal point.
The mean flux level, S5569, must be 14.7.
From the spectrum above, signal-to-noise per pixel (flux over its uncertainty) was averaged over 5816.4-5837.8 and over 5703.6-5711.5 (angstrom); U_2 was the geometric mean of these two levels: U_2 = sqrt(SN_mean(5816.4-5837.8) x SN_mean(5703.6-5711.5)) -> 10.8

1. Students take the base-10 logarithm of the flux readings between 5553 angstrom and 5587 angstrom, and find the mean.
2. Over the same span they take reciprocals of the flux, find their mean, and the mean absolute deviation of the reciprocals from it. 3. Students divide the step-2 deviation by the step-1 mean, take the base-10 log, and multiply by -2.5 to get 4.9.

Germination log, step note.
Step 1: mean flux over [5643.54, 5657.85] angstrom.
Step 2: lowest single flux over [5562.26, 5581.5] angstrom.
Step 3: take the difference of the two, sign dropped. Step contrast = 8.9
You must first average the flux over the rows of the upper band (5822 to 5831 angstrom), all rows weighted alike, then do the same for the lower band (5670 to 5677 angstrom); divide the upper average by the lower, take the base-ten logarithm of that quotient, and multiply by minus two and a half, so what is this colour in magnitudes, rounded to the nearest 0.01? -0.10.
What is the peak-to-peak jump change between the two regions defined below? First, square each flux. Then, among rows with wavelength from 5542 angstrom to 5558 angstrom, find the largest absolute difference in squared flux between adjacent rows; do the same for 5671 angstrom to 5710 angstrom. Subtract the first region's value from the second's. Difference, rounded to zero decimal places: -38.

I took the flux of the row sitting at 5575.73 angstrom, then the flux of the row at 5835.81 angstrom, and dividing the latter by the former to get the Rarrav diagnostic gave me 0.82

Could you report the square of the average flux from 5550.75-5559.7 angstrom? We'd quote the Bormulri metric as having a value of 243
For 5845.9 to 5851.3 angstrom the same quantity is 227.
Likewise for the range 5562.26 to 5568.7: 196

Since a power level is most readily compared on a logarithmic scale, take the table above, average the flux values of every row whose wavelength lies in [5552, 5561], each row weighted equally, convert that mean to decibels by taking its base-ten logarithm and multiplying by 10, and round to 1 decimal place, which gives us 11.8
